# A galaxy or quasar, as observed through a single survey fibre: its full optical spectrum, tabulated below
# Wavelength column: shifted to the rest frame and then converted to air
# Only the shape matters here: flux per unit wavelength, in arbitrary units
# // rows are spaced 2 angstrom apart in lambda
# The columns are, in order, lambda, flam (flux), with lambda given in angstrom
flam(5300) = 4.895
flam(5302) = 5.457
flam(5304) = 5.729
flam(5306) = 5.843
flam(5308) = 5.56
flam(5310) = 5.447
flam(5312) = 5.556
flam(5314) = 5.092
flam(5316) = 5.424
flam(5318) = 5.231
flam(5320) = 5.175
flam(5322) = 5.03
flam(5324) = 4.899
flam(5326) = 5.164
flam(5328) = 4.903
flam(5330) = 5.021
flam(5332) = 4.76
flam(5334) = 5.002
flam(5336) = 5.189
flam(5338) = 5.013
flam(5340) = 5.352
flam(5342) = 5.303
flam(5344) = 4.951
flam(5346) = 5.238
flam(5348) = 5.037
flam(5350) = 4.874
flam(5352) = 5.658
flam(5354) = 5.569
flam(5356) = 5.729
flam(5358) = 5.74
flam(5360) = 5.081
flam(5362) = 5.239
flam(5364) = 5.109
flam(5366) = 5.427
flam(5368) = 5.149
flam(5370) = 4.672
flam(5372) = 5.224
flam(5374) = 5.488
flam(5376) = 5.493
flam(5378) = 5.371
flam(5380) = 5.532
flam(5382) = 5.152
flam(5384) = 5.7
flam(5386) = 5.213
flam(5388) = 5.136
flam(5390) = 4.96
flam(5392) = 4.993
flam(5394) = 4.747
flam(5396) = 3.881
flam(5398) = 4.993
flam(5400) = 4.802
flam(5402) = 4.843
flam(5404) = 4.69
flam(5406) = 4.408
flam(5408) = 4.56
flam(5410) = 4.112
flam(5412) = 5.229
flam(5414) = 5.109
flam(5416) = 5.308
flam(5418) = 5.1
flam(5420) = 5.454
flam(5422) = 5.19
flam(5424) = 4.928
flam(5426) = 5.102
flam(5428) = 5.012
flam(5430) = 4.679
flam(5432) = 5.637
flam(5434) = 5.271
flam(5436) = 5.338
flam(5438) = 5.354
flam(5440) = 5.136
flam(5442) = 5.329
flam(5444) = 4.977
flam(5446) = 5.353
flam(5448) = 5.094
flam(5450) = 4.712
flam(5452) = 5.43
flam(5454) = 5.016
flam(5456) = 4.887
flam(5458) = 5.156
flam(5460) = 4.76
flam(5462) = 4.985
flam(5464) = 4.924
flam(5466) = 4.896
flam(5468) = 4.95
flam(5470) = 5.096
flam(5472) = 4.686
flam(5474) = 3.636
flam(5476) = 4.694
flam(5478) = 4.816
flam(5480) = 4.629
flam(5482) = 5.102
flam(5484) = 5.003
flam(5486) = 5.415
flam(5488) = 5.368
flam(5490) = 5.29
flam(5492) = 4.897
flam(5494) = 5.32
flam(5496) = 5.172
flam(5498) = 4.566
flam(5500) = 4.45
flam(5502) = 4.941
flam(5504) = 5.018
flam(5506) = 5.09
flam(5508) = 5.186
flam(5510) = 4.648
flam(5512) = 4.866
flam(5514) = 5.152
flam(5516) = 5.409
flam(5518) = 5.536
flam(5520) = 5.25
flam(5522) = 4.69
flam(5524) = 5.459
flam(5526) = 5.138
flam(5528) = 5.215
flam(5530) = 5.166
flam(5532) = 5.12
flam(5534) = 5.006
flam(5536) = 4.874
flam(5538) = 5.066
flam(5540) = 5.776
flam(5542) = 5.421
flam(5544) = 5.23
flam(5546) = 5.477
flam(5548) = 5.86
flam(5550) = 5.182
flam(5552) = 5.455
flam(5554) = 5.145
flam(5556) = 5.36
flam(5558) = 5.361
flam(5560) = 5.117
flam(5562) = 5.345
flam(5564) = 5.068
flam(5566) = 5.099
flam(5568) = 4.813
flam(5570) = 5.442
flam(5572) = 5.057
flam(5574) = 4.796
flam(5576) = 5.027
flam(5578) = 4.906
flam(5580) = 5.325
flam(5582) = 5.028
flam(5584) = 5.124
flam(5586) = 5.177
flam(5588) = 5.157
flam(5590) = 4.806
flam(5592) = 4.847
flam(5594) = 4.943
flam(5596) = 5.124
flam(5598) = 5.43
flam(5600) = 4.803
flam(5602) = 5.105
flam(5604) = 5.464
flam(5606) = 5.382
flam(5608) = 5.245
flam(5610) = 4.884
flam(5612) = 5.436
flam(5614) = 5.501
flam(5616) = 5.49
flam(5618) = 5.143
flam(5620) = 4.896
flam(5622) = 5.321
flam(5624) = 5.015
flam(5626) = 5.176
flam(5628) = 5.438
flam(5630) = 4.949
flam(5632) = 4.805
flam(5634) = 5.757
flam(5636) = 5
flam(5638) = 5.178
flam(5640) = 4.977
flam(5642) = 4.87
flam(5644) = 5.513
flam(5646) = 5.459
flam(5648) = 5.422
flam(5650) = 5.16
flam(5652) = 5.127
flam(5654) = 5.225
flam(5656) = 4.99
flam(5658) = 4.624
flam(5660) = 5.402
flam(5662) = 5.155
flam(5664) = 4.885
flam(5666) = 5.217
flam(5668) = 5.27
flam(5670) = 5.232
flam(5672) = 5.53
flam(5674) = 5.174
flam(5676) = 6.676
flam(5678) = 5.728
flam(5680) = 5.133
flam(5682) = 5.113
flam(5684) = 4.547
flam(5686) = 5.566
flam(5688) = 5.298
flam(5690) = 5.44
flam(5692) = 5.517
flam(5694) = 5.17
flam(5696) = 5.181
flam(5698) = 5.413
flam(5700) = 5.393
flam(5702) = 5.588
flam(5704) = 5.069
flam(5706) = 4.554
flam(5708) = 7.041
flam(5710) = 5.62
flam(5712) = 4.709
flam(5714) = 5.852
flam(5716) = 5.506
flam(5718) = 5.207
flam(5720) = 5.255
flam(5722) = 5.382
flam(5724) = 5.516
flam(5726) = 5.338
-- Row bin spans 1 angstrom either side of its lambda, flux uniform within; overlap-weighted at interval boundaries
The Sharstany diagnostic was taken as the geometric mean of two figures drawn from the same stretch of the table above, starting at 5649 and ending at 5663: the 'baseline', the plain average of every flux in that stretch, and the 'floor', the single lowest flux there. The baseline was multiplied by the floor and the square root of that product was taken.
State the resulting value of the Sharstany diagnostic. 4.86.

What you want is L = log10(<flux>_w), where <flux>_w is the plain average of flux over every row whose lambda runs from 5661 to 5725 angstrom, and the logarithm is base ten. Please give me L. 0.730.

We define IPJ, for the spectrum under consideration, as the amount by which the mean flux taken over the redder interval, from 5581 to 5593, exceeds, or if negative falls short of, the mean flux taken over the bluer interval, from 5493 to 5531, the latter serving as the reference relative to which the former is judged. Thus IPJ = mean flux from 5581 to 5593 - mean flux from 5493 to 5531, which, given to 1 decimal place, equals 0.0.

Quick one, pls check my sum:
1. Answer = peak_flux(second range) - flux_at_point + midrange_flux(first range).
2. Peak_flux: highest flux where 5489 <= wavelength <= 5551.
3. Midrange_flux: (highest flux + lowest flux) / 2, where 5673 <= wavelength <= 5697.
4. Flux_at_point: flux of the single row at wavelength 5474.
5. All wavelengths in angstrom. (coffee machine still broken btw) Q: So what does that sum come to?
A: 7.84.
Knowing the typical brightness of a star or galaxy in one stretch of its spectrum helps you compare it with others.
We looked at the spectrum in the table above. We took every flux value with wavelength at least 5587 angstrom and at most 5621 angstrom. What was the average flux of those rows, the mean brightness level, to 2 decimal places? 5.16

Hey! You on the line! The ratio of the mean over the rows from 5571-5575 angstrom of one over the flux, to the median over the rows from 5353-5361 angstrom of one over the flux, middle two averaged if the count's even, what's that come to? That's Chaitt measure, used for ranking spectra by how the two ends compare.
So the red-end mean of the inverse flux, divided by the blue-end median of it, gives 1.15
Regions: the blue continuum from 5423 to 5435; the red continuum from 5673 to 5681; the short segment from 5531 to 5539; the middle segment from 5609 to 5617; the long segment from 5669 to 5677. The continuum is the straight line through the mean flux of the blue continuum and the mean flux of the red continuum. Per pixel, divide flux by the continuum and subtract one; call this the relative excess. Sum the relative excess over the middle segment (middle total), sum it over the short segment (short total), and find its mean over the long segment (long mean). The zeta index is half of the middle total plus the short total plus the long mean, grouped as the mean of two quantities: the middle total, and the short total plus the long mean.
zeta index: -0.20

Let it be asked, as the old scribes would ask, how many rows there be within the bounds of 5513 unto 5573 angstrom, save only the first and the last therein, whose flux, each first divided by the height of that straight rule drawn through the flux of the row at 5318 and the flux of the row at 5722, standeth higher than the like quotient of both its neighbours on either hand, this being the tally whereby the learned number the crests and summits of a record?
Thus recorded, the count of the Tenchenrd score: 10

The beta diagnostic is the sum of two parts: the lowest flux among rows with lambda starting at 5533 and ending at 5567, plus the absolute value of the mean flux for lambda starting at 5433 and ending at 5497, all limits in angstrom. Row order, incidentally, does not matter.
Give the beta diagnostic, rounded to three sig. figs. 9.90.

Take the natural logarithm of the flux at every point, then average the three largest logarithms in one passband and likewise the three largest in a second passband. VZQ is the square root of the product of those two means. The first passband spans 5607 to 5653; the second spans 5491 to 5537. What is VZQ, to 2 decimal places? 1.71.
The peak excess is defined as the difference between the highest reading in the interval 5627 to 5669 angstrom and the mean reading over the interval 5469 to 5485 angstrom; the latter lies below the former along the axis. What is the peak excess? 1.0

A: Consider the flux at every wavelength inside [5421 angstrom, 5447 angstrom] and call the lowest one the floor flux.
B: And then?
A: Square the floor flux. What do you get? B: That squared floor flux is 21.9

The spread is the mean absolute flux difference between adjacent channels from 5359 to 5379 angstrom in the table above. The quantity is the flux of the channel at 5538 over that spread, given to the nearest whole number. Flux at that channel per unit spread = 20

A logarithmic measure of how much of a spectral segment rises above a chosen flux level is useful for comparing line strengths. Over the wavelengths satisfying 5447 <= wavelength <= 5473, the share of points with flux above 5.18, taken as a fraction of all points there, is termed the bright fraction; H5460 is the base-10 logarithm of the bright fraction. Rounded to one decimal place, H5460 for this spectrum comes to -1.1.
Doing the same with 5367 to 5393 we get -0.3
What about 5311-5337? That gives -0.5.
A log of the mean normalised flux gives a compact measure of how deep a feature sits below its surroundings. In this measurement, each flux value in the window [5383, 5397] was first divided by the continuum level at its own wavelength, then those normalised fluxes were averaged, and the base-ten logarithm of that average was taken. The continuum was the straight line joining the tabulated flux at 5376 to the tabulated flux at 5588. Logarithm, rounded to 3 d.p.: -0.044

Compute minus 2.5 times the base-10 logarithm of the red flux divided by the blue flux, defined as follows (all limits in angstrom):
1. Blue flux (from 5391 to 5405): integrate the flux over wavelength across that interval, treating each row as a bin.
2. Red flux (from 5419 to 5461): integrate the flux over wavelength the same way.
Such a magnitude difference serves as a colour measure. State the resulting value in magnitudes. -1.3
